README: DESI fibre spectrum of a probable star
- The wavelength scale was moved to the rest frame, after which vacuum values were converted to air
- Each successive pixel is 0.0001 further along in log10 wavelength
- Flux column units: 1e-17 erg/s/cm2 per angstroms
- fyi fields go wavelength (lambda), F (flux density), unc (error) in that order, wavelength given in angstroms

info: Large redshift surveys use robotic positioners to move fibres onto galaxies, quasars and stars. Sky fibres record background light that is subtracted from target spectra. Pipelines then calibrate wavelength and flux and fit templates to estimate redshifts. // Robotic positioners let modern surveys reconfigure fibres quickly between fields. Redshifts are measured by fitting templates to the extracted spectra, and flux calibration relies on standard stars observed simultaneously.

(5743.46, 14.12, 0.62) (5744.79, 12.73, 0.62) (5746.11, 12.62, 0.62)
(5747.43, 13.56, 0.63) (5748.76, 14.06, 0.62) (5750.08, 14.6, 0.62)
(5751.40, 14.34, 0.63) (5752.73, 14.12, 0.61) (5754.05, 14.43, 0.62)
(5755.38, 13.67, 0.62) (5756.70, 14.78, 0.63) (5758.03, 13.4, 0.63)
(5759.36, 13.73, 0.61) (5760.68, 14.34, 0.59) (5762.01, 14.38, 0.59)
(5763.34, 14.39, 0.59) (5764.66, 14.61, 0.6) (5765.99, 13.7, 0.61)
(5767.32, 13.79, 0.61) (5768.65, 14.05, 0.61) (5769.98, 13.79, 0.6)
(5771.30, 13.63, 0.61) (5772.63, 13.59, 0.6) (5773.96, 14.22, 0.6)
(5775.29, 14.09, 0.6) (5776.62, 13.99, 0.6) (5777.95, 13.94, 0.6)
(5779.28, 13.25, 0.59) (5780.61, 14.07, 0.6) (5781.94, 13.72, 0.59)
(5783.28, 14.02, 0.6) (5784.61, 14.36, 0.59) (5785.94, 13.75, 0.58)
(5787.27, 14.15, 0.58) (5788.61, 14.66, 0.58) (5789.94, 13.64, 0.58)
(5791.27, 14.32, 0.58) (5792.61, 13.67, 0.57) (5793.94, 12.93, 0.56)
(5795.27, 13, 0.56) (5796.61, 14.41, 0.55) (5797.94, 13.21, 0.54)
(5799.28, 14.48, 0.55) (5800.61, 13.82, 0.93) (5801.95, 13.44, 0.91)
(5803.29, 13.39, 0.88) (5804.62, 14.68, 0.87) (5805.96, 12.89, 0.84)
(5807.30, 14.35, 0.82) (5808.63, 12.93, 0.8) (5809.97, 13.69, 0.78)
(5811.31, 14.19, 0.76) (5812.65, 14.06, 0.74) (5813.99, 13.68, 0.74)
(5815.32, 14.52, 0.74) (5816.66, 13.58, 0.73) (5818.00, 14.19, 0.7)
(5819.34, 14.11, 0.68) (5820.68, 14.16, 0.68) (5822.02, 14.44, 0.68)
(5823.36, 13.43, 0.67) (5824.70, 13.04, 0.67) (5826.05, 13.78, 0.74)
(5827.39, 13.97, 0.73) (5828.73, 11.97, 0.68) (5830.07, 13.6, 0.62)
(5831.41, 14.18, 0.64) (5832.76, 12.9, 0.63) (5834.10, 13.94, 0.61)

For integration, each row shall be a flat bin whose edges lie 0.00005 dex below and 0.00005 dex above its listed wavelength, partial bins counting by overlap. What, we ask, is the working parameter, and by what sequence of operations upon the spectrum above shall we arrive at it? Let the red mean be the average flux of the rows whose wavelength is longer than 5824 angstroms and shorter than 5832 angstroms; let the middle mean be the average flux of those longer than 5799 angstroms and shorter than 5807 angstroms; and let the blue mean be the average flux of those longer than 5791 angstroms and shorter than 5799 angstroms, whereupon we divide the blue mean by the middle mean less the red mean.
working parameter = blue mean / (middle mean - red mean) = 38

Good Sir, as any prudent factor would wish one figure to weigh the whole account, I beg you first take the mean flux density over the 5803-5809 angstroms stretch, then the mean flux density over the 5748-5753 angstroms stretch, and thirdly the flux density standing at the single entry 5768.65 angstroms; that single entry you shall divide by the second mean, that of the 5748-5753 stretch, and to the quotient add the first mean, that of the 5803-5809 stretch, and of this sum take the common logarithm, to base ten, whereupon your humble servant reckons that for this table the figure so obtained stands 1.17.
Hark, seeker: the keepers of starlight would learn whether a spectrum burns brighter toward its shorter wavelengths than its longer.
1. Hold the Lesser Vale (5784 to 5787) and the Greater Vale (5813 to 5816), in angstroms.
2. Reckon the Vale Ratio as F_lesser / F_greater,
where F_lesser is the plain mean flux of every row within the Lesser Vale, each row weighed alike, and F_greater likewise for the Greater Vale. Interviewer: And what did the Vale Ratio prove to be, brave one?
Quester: 1.00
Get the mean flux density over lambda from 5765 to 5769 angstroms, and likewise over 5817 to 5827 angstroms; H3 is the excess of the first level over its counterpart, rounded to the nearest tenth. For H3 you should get 0.0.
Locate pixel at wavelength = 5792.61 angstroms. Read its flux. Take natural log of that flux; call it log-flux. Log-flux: 2.62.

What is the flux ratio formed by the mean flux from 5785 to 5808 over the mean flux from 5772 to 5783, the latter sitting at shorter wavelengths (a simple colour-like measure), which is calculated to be 0.997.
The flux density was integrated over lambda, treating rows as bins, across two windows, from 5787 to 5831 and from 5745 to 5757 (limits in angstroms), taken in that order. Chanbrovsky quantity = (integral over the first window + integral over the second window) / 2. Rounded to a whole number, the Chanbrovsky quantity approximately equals 387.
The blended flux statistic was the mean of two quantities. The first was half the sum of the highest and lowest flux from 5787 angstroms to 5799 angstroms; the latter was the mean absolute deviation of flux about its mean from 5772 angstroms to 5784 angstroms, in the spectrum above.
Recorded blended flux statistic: 7.02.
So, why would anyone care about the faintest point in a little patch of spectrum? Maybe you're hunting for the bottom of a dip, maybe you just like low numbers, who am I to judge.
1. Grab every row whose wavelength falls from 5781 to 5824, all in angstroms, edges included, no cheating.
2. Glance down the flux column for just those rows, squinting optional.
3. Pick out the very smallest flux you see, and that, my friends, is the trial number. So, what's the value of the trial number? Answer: 12.89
